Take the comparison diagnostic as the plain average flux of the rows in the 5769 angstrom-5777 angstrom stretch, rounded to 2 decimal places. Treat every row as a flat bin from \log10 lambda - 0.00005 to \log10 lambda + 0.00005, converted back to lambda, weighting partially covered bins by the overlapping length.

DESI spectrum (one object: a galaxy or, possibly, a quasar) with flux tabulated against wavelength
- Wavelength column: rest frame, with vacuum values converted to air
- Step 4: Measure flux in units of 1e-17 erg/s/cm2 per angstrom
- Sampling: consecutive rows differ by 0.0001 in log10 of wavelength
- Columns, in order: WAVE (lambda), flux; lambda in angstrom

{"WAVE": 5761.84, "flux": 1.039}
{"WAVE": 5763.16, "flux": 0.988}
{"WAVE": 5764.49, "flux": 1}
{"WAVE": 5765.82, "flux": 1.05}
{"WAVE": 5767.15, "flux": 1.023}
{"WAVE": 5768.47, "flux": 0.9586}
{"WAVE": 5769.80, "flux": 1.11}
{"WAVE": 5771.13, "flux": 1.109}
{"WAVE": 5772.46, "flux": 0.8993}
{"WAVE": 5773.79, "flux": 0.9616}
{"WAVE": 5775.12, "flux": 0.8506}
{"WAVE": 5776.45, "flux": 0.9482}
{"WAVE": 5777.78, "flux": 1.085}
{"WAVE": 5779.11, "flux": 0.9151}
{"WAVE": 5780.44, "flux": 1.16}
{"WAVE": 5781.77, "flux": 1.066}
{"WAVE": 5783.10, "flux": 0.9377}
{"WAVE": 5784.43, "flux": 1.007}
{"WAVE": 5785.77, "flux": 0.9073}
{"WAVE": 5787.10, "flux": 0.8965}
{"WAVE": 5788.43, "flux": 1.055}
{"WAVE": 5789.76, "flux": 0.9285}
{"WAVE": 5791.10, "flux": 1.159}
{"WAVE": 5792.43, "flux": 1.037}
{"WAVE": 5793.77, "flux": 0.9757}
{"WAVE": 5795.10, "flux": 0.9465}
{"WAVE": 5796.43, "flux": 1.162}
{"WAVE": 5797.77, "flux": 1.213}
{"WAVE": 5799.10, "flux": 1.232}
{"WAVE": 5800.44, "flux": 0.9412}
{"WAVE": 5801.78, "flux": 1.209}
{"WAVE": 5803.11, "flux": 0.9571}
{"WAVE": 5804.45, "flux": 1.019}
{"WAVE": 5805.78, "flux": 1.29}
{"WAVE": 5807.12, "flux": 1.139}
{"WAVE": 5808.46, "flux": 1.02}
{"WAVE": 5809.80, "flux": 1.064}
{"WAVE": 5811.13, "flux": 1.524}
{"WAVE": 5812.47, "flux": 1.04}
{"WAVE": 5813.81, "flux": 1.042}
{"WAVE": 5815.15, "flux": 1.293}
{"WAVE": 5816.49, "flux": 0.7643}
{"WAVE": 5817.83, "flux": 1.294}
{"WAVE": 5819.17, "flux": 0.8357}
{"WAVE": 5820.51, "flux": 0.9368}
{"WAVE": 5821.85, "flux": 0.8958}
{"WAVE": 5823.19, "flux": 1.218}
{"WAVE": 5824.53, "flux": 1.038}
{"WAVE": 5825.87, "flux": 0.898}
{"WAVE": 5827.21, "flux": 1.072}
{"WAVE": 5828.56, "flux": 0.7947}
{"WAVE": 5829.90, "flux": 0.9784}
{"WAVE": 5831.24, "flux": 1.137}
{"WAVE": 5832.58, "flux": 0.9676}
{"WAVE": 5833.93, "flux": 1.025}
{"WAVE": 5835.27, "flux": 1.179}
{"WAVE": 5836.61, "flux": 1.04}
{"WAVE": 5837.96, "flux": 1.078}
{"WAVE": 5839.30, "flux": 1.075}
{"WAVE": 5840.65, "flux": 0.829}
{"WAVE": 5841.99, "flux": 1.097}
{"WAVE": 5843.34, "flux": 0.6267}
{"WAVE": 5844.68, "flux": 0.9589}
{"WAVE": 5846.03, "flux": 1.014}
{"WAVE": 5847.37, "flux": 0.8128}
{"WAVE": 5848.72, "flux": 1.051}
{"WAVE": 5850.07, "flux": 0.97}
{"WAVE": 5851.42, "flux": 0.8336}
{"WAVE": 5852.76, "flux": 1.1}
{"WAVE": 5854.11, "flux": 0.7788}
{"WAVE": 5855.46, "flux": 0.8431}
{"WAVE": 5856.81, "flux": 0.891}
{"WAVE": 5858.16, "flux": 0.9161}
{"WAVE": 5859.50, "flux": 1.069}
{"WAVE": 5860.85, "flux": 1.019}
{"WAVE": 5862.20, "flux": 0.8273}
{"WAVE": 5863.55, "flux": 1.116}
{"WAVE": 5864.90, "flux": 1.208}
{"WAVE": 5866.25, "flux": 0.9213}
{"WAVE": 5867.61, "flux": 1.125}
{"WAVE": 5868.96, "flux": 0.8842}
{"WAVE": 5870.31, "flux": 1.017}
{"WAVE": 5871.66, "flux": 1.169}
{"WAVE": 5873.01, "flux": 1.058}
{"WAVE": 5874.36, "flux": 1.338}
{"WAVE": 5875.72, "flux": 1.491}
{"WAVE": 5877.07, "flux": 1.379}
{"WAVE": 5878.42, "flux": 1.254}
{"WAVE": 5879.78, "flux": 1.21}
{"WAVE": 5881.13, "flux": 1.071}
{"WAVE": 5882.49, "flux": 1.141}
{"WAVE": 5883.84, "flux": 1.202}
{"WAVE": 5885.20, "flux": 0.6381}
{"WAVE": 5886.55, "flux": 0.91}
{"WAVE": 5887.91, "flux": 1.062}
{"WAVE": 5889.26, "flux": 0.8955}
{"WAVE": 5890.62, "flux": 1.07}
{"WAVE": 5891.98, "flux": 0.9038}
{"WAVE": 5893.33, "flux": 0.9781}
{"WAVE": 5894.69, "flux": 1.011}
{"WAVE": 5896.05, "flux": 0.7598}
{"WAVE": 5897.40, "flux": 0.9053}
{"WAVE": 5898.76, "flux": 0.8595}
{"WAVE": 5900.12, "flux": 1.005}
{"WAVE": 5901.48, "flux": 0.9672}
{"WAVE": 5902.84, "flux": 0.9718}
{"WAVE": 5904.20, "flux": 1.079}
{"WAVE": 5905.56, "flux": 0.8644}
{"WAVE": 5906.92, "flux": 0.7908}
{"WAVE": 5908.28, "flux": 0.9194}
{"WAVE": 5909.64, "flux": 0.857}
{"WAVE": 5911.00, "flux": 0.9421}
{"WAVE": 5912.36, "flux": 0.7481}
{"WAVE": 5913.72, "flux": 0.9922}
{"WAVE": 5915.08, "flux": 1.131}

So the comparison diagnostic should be 0.98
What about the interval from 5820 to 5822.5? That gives 0.92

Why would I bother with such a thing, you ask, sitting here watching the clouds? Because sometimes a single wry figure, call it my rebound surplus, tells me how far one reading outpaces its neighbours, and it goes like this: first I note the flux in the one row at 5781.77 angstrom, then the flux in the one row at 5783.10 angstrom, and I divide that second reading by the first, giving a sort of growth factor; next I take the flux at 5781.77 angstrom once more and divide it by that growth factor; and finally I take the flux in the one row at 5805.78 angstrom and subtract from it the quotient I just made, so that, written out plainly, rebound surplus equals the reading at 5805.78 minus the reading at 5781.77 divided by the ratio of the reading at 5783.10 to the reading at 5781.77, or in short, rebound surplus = 0.1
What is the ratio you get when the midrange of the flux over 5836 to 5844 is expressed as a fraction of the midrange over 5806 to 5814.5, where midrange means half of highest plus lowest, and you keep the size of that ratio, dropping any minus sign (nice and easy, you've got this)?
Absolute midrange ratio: 0.68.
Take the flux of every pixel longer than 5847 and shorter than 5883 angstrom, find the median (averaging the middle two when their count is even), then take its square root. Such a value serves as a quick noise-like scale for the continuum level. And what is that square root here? 1.03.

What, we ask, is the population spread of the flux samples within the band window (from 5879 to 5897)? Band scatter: 0.160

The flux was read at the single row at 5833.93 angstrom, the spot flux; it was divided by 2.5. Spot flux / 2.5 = 0.410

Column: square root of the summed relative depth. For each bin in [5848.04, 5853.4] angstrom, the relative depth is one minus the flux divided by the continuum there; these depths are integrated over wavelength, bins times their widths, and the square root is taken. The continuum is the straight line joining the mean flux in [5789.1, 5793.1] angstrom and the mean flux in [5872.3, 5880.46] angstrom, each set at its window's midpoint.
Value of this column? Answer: 1.00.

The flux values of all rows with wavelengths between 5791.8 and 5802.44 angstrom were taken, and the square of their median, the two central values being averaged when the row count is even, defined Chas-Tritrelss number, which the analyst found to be 1.21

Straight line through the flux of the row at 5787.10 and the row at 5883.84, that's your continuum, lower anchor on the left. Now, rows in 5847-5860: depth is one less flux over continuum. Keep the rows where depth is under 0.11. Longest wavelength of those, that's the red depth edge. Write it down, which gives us 5859.50 angstrom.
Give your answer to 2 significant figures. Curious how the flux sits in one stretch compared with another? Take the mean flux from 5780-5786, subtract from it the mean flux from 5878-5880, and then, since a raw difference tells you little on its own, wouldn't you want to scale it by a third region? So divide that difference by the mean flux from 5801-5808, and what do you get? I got -0.19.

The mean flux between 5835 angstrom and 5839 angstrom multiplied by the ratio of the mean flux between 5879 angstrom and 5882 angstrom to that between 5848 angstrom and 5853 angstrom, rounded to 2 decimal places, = 1.27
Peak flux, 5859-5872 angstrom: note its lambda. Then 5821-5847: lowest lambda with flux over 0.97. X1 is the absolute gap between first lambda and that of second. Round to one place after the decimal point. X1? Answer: 41.7 angstrom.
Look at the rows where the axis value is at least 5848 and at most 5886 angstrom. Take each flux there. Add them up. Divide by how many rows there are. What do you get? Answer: 1.05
